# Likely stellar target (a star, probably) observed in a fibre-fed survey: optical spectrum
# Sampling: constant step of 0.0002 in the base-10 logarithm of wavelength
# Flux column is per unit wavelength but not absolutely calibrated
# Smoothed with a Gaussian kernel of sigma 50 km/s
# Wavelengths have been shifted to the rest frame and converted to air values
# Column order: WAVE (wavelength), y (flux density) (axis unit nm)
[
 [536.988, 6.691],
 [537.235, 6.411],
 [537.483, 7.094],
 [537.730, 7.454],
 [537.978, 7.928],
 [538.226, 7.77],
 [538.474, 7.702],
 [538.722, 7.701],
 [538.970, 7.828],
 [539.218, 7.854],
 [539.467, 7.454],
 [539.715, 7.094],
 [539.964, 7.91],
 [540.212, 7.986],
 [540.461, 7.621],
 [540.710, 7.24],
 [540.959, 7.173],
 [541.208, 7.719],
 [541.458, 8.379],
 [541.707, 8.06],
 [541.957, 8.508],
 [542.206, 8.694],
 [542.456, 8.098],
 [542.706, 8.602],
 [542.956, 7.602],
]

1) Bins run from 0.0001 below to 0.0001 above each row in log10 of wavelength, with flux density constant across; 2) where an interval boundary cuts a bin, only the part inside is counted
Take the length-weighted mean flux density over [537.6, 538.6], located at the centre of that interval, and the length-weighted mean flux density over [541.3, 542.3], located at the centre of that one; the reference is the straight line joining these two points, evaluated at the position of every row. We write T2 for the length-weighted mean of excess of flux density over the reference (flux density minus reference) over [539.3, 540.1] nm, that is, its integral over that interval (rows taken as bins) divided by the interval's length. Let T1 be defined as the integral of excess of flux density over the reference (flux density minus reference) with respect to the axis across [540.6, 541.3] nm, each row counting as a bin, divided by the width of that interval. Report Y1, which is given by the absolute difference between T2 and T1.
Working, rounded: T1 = -0.86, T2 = -0.5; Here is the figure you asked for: 0.38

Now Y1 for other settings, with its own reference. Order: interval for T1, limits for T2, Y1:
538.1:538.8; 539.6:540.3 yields 0.34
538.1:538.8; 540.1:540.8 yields 0.46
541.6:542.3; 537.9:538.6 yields 0.04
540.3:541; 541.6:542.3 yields 0.78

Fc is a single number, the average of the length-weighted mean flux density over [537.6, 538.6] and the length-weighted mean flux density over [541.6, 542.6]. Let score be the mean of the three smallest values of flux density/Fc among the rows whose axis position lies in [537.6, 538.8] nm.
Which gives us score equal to 0.949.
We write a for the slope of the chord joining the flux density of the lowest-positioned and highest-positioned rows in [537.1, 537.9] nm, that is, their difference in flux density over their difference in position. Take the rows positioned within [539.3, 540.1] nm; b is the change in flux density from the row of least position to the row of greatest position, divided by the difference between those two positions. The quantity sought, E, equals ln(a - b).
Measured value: 0.2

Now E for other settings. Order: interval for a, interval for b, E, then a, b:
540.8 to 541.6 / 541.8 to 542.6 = 1.2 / 2.4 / -0.8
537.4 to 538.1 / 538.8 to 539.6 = 0.9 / 1.7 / -0.8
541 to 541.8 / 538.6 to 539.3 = -1.0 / 0.7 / 0.3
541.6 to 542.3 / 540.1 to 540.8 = 1.0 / 1.3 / -1.5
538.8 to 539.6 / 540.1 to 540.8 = -0.3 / -0.8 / -1.5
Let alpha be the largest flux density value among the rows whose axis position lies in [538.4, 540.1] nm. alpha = 7.91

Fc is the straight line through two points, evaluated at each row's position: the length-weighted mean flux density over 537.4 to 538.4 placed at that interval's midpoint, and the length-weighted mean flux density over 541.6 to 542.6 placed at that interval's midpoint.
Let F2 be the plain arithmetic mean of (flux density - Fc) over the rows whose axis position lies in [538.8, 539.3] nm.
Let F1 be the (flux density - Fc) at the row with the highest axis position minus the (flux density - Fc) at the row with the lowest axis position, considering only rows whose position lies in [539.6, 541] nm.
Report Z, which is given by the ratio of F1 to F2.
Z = -4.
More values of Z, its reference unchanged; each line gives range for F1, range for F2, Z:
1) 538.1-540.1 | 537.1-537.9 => 0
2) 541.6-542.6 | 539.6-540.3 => 0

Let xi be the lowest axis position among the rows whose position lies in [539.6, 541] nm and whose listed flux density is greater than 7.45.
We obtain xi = 539.964 nm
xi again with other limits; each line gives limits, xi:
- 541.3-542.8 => 541.458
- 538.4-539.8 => 538.474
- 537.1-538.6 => 537.730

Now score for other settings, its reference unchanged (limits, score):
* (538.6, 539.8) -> 0.924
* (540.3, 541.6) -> 0.915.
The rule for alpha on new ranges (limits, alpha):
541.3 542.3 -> 8.694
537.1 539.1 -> 7.928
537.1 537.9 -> 7.454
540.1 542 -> 8.508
